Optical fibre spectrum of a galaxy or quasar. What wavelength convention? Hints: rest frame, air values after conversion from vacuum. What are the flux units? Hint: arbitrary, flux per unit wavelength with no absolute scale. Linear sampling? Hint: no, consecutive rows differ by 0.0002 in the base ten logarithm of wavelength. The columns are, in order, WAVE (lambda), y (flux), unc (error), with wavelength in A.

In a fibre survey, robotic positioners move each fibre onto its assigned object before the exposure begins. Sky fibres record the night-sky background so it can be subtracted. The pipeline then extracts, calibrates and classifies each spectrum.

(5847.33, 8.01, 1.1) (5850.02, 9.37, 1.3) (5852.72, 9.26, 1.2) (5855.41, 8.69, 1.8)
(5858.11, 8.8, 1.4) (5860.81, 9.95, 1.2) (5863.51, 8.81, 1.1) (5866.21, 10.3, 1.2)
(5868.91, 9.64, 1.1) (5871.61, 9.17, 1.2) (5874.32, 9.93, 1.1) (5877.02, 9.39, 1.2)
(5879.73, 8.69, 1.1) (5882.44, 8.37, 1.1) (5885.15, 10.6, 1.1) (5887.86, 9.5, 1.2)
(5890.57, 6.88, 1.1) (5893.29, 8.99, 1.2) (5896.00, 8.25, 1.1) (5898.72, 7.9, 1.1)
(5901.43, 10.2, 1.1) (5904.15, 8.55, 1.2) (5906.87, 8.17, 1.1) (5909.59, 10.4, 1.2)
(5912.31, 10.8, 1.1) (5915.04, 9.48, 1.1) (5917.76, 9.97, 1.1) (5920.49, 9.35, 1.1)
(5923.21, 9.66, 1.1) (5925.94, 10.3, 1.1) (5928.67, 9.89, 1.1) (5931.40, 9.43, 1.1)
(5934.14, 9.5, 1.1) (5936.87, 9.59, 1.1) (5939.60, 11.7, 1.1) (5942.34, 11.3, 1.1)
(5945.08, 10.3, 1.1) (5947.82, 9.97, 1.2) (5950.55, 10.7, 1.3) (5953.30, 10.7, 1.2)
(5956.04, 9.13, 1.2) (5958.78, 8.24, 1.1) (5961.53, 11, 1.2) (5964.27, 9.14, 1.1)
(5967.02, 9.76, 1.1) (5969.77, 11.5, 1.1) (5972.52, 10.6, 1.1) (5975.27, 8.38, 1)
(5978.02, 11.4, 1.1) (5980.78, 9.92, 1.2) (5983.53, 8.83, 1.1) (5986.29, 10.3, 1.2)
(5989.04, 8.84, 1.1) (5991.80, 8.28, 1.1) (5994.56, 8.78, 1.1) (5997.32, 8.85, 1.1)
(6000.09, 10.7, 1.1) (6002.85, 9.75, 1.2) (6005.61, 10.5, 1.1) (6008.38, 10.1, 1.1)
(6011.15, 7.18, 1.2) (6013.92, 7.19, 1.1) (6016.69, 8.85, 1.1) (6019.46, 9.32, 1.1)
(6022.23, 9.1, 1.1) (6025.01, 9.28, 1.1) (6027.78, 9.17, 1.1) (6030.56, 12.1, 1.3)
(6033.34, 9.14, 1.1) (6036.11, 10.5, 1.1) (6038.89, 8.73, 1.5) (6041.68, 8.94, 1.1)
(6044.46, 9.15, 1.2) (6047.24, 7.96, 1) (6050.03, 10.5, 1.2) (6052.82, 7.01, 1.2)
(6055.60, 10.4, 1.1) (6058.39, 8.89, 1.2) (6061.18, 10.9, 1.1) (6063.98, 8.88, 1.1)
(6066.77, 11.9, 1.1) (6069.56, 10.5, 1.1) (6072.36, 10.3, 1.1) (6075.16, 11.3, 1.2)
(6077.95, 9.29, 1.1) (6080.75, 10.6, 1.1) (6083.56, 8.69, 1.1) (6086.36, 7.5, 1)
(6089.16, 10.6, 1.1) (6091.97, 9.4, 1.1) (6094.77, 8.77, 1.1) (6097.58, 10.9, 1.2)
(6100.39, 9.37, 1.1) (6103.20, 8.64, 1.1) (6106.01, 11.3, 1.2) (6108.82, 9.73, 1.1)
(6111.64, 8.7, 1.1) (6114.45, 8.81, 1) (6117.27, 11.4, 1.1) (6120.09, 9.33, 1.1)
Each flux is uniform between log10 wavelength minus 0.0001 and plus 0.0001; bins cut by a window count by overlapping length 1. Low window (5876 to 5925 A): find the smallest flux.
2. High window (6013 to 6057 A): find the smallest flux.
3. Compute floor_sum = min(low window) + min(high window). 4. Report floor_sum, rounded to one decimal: 13.9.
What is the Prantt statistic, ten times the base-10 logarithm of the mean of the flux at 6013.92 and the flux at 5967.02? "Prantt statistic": 9.3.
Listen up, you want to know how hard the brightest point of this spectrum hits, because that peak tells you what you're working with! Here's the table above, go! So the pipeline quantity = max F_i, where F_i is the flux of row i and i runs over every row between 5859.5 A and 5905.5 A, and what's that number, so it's 10.6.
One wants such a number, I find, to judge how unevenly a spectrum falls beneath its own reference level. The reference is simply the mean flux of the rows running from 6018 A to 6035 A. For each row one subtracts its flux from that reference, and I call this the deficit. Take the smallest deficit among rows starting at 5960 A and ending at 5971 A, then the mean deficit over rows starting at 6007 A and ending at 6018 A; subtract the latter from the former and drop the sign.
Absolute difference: 3.2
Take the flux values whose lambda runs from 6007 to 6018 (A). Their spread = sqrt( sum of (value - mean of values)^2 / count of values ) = 1.2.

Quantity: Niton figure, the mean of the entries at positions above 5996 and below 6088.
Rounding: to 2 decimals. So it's 9.49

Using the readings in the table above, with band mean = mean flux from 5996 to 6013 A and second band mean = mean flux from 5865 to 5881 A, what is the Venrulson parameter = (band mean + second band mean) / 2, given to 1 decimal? 9.5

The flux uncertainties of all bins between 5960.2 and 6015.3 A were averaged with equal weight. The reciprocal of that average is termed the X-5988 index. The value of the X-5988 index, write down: 0.893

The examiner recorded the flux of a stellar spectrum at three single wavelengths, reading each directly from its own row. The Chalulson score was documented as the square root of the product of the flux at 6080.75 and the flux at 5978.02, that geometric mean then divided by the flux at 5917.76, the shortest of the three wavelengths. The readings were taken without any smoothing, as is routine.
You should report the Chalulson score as 1.10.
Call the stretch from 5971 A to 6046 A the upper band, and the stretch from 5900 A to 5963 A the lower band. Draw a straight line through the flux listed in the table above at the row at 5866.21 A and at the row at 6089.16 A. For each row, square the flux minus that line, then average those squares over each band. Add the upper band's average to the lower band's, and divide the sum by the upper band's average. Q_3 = 1.4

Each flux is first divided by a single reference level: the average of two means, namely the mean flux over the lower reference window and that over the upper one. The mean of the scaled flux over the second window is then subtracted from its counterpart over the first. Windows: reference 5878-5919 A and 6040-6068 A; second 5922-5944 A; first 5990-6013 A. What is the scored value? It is -0.10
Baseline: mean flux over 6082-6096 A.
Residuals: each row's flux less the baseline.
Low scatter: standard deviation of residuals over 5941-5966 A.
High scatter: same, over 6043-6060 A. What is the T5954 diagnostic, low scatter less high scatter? -0.3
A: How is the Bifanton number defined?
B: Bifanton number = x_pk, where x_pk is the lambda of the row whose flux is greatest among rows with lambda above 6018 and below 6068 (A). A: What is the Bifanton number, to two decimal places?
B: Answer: 6030.56 A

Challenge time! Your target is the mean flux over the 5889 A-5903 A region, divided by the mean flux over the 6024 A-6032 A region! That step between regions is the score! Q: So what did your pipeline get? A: 0.83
